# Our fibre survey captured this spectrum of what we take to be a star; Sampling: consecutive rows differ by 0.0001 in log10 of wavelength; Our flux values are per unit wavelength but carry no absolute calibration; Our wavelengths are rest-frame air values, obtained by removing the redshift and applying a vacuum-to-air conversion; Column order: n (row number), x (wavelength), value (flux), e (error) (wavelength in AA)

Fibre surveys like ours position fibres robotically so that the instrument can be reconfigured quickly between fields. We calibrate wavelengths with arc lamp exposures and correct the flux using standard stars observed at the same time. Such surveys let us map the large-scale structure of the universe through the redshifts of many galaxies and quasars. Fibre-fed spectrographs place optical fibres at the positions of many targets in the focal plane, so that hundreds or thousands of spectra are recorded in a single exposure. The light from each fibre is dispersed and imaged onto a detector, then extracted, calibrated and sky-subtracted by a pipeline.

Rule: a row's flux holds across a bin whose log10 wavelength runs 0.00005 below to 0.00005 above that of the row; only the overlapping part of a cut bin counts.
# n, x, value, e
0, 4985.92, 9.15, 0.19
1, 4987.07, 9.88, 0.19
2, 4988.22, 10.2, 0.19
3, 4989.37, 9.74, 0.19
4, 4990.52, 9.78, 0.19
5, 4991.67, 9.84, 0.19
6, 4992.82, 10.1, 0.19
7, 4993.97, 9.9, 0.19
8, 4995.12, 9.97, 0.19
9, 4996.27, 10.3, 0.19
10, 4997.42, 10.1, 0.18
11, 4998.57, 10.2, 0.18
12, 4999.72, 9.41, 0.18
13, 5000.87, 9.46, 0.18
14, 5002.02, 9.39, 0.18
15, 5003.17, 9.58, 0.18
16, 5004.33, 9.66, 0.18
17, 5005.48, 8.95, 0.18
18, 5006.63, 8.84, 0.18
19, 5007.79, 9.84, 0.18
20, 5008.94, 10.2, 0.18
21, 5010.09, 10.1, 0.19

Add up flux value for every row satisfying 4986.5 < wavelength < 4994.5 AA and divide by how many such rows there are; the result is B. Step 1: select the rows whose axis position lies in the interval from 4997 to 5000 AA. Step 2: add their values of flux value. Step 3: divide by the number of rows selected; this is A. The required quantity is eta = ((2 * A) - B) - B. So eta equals 0.0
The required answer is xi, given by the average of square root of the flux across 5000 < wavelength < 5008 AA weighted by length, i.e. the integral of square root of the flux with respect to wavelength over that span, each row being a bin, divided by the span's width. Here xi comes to 3.06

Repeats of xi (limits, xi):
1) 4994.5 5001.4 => 3.15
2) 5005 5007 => 2.99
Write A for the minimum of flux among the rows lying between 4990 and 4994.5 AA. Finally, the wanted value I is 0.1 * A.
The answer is 0.978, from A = 9.78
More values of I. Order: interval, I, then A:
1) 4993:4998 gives 0.990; 9.9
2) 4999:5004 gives 0.939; 9.39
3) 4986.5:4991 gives 0.974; 9.74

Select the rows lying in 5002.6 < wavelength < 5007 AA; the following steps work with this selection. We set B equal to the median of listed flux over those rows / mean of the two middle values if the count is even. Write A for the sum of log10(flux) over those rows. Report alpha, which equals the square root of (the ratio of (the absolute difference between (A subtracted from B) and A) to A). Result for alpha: 0.63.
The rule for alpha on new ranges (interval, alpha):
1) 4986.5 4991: 0.68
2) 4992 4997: 0.71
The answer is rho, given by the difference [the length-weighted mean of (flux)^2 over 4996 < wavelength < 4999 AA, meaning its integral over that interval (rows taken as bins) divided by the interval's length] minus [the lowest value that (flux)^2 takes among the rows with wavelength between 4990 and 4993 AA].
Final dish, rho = 8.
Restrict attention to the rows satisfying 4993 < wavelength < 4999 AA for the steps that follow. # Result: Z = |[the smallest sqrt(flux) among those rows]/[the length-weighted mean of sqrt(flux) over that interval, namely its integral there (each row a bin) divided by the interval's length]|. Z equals 0.990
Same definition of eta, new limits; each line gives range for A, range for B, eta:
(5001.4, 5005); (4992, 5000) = -0.9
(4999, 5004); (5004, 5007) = 0.6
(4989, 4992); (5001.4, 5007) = 1.0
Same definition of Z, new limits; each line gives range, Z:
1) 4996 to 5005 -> 0.982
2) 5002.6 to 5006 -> 0.977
